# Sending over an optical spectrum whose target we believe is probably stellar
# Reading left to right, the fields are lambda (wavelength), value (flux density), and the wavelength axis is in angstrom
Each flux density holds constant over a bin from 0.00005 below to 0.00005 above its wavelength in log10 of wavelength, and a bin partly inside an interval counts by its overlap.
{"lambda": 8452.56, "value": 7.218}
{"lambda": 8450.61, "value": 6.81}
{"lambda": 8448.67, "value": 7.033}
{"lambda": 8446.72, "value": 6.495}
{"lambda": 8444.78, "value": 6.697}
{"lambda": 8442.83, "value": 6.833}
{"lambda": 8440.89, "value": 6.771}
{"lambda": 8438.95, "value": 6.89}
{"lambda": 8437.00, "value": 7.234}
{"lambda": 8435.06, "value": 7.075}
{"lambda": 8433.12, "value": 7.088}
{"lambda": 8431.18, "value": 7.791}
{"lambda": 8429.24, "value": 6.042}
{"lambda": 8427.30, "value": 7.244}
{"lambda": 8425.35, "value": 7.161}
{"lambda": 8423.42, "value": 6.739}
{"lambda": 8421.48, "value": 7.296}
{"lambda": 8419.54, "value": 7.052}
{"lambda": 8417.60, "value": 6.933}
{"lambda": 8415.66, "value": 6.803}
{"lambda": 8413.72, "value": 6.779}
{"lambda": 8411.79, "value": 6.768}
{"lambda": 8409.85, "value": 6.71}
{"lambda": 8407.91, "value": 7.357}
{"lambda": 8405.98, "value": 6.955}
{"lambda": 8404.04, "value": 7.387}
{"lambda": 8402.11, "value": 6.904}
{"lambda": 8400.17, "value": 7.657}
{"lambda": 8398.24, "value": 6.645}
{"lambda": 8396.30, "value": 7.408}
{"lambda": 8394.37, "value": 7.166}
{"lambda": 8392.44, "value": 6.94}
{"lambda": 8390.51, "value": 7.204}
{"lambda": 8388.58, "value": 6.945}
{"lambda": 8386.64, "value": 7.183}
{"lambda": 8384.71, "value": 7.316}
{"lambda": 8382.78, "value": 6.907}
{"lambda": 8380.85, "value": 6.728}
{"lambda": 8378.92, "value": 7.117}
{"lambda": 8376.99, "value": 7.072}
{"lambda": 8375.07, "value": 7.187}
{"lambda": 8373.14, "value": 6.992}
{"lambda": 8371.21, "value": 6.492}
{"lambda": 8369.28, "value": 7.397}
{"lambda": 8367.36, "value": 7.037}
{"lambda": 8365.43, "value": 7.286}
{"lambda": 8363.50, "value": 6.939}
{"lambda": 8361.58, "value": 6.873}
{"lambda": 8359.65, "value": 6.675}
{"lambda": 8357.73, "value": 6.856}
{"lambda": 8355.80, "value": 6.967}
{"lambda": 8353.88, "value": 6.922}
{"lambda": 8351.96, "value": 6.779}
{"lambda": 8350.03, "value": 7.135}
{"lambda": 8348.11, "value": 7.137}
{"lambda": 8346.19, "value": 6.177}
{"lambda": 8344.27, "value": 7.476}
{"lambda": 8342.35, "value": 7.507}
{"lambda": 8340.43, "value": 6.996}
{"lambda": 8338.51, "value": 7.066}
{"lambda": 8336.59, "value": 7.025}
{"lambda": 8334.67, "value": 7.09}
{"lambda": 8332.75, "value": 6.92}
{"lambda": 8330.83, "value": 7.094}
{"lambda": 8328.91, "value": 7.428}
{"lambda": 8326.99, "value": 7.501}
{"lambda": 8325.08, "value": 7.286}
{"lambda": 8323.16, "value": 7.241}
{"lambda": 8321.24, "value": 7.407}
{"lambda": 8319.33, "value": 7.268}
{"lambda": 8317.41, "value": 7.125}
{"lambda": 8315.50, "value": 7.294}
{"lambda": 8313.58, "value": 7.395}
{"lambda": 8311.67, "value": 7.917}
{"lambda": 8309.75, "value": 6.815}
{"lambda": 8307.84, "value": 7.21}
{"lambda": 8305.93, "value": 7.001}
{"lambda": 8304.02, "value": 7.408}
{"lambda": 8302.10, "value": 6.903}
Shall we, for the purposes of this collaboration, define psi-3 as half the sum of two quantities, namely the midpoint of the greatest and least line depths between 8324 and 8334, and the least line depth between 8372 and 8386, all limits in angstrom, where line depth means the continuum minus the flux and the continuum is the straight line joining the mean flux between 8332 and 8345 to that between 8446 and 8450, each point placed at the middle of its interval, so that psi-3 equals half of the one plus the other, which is -0.2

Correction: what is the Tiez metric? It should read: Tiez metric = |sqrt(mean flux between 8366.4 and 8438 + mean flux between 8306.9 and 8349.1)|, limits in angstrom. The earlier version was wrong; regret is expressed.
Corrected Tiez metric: 3.77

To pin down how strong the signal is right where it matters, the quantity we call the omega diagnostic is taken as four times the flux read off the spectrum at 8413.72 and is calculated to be 27.1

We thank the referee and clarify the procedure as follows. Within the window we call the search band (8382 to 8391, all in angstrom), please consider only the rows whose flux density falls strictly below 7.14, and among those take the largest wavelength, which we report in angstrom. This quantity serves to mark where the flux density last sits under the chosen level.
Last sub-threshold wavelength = 8388.58 angstrom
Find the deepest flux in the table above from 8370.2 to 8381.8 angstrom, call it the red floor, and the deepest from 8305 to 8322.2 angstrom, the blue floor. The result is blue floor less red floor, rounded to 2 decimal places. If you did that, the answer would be 0.32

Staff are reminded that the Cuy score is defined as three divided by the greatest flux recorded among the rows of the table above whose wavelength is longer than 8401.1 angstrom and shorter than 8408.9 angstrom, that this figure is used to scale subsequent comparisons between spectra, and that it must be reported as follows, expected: 0.406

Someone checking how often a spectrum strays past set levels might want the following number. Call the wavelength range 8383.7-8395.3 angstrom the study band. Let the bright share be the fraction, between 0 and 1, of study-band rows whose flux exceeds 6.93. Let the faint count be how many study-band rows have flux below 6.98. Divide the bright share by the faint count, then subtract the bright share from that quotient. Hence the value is -0.50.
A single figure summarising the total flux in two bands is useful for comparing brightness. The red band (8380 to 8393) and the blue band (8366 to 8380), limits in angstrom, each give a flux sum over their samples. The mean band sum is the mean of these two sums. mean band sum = 49.3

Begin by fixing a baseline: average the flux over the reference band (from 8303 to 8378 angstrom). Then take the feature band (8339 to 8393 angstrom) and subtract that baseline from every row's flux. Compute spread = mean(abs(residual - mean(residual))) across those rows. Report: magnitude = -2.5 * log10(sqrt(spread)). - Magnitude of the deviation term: 0.85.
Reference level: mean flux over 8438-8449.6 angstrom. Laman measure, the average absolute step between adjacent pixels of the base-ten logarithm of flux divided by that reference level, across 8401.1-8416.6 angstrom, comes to 0.0180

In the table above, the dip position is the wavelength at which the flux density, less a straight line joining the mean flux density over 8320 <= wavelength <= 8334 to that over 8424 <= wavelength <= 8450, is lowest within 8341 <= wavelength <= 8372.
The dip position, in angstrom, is 8346.19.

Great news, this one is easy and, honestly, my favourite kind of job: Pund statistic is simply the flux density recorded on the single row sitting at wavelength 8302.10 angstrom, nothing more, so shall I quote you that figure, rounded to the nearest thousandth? 6.903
